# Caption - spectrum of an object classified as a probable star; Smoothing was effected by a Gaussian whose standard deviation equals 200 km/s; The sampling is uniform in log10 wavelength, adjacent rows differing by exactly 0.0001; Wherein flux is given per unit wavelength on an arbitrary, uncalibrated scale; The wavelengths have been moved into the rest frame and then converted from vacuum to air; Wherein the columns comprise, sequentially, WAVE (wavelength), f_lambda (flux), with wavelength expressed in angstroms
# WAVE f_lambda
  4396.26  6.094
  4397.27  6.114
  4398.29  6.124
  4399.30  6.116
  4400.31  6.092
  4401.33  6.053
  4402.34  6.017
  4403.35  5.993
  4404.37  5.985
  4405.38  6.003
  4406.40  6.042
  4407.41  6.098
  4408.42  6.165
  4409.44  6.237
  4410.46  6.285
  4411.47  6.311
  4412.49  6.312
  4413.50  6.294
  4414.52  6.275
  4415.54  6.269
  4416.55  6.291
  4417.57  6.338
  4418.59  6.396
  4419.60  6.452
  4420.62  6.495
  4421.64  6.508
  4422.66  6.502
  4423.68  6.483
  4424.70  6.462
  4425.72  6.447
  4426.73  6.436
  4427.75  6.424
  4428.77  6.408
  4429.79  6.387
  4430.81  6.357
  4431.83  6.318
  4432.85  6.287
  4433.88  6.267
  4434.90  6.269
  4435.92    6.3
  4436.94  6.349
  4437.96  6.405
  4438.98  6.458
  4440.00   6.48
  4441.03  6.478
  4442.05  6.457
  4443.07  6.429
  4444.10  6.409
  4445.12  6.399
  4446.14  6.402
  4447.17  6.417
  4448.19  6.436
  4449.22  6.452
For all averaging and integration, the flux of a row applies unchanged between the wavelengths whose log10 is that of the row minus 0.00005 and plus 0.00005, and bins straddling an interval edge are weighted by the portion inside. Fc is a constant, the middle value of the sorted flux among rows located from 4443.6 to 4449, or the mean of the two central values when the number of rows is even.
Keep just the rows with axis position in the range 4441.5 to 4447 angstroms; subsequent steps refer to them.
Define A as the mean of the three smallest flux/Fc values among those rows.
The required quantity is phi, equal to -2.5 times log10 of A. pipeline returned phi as 0.001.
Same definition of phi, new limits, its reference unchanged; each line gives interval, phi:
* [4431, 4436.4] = 0.023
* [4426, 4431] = 0.004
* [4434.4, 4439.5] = 0.018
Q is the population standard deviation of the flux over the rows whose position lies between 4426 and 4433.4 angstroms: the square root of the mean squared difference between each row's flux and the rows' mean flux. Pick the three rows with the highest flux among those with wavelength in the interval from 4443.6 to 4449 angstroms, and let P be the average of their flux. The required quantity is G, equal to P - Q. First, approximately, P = 6.42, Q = 0.05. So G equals 6.37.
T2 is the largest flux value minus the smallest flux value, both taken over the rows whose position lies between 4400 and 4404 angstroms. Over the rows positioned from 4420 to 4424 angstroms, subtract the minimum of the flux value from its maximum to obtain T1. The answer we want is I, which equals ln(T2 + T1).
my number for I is -2.09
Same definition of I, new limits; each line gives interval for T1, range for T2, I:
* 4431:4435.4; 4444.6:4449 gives -2.43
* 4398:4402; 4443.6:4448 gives -2.42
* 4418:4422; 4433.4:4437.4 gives -1.64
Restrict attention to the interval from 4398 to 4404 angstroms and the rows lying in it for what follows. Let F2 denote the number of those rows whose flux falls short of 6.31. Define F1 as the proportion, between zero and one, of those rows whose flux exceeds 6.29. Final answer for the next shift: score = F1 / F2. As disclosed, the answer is 0.00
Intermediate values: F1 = 0.0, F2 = 6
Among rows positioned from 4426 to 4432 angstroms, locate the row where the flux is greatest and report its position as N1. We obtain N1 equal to 4426.73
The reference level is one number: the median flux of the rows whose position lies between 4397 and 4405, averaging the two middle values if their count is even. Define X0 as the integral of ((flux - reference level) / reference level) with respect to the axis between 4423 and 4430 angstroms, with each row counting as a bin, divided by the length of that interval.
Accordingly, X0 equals 0.060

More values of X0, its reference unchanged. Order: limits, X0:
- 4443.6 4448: 0.055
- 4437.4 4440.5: 0.062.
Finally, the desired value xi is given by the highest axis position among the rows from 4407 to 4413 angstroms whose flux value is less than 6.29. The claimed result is 4410.46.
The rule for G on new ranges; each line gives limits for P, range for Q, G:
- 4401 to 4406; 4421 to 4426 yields 6.00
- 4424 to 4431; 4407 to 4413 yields 6.37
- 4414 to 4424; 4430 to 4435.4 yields 6.47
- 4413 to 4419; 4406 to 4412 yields 6.25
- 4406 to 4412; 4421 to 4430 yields 6.24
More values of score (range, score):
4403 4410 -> 0.00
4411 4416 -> 0.20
